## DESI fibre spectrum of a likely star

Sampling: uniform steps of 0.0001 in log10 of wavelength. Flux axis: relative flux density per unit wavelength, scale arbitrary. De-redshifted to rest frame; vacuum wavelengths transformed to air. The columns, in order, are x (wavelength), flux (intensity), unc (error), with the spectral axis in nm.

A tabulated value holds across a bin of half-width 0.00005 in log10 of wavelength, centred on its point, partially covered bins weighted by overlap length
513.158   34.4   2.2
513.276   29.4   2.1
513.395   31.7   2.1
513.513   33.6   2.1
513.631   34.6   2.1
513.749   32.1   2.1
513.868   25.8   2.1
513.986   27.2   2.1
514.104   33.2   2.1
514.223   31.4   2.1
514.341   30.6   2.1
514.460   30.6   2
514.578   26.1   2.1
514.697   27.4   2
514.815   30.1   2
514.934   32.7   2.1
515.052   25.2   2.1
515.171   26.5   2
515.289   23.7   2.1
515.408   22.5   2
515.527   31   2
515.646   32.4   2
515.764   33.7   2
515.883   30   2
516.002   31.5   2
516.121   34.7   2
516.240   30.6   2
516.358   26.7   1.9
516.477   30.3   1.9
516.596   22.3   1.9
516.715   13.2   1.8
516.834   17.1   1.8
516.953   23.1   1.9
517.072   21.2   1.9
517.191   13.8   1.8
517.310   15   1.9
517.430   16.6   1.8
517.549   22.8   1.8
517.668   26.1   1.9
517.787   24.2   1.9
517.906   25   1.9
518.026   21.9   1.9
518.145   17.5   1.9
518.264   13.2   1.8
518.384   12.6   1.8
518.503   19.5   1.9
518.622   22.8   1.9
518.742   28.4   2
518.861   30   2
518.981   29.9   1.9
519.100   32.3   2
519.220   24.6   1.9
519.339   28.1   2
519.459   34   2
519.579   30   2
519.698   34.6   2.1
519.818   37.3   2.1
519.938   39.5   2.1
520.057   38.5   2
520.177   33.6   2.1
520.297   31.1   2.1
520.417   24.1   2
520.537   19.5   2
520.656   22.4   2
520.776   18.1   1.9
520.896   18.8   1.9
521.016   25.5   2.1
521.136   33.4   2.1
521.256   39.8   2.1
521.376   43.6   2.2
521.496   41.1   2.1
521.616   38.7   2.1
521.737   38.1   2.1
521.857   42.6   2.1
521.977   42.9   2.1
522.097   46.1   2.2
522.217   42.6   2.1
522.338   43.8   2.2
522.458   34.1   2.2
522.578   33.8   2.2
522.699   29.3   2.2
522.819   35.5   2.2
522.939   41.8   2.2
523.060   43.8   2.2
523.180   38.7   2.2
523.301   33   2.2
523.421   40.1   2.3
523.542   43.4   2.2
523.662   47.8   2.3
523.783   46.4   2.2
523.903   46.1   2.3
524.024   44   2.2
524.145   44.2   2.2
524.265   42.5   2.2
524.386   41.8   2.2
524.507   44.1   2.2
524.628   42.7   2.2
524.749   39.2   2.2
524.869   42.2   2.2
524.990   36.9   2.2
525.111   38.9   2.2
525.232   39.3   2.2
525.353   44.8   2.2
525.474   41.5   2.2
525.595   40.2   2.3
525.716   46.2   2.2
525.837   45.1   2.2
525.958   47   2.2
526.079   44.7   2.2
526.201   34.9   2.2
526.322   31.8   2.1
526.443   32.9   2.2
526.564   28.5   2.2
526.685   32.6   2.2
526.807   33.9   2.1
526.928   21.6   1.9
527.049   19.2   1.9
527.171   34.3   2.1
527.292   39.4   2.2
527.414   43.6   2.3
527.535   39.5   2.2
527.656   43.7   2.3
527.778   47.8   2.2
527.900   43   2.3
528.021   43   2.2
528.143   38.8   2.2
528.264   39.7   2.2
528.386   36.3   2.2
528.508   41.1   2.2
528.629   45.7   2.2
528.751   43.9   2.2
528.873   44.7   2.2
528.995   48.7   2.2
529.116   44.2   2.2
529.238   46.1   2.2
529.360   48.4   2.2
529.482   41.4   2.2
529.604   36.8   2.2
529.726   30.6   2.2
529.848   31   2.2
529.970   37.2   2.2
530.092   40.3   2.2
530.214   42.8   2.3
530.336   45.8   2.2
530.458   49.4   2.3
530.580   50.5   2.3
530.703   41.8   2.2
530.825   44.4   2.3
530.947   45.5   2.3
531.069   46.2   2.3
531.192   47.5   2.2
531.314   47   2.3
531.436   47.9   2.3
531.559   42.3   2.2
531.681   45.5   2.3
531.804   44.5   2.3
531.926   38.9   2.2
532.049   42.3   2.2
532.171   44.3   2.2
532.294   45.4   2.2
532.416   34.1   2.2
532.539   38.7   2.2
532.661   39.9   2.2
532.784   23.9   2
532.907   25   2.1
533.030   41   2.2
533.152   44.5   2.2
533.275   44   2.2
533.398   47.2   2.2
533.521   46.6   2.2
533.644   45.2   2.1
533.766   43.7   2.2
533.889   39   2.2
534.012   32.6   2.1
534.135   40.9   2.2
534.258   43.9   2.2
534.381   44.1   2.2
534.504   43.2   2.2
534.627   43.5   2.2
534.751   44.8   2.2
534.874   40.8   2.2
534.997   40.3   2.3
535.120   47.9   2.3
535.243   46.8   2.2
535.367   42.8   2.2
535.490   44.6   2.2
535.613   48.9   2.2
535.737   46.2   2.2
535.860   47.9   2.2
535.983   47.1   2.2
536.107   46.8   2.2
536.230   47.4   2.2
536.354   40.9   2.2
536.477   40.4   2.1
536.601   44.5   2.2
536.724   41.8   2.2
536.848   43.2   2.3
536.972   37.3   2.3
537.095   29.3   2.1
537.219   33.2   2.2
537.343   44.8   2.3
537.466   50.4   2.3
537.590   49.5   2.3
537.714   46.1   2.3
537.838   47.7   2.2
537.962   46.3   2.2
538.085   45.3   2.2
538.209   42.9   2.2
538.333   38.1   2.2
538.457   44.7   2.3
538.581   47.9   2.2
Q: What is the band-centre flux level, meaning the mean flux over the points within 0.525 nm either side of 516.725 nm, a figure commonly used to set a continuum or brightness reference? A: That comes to 22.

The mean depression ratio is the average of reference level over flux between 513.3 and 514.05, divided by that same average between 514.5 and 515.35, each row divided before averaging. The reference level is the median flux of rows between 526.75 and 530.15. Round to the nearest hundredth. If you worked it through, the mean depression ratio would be 0.89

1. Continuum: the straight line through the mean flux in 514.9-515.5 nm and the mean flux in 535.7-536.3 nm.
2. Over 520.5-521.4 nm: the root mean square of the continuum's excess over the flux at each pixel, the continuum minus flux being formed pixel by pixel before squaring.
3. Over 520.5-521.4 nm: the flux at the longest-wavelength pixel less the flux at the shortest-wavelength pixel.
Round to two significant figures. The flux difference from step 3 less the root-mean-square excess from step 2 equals 14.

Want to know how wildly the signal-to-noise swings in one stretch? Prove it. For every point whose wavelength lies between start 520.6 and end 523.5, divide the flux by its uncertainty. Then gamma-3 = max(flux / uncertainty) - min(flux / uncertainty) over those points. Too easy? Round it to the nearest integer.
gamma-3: 11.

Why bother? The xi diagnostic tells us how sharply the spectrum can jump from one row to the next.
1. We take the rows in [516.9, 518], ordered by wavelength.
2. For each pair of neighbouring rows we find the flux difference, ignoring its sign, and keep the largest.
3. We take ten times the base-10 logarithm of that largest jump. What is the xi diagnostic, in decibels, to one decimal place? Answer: 8.7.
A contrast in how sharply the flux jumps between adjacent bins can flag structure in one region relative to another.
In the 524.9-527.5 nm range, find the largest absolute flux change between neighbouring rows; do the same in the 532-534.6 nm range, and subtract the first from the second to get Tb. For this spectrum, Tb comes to 1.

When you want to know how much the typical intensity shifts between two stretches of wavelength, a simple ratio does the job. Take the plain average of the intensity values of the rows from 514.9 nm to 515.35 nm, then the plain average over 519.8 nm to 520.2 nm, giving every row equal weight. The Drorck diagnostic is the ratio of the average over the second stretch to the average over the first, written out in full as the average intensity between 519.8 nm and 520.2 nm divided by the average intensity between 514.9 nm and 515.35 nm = 1.4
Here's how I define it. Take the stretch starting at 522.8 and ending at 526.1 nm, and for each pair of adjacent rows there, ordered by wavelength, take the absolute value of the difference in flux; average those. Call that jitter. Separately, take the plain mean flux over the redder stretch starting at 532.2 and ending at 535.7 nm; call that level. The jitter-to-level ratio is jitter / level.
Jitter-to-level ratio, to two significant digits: 0.071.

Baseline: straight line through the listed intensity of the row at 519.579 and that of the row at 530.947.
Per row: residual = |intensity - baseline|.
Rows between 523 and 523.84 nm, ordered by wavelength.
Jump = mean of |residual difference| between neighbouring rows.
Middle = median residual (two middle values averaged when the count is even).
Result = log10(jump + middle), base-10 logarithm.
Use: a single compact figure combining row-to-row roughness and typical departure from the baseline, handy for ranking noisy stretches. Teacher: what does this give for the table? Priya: 1.05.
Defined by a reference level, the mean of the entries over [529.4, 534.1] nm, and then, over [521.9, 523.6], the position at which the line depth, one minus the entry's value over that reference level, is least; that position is 522.097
